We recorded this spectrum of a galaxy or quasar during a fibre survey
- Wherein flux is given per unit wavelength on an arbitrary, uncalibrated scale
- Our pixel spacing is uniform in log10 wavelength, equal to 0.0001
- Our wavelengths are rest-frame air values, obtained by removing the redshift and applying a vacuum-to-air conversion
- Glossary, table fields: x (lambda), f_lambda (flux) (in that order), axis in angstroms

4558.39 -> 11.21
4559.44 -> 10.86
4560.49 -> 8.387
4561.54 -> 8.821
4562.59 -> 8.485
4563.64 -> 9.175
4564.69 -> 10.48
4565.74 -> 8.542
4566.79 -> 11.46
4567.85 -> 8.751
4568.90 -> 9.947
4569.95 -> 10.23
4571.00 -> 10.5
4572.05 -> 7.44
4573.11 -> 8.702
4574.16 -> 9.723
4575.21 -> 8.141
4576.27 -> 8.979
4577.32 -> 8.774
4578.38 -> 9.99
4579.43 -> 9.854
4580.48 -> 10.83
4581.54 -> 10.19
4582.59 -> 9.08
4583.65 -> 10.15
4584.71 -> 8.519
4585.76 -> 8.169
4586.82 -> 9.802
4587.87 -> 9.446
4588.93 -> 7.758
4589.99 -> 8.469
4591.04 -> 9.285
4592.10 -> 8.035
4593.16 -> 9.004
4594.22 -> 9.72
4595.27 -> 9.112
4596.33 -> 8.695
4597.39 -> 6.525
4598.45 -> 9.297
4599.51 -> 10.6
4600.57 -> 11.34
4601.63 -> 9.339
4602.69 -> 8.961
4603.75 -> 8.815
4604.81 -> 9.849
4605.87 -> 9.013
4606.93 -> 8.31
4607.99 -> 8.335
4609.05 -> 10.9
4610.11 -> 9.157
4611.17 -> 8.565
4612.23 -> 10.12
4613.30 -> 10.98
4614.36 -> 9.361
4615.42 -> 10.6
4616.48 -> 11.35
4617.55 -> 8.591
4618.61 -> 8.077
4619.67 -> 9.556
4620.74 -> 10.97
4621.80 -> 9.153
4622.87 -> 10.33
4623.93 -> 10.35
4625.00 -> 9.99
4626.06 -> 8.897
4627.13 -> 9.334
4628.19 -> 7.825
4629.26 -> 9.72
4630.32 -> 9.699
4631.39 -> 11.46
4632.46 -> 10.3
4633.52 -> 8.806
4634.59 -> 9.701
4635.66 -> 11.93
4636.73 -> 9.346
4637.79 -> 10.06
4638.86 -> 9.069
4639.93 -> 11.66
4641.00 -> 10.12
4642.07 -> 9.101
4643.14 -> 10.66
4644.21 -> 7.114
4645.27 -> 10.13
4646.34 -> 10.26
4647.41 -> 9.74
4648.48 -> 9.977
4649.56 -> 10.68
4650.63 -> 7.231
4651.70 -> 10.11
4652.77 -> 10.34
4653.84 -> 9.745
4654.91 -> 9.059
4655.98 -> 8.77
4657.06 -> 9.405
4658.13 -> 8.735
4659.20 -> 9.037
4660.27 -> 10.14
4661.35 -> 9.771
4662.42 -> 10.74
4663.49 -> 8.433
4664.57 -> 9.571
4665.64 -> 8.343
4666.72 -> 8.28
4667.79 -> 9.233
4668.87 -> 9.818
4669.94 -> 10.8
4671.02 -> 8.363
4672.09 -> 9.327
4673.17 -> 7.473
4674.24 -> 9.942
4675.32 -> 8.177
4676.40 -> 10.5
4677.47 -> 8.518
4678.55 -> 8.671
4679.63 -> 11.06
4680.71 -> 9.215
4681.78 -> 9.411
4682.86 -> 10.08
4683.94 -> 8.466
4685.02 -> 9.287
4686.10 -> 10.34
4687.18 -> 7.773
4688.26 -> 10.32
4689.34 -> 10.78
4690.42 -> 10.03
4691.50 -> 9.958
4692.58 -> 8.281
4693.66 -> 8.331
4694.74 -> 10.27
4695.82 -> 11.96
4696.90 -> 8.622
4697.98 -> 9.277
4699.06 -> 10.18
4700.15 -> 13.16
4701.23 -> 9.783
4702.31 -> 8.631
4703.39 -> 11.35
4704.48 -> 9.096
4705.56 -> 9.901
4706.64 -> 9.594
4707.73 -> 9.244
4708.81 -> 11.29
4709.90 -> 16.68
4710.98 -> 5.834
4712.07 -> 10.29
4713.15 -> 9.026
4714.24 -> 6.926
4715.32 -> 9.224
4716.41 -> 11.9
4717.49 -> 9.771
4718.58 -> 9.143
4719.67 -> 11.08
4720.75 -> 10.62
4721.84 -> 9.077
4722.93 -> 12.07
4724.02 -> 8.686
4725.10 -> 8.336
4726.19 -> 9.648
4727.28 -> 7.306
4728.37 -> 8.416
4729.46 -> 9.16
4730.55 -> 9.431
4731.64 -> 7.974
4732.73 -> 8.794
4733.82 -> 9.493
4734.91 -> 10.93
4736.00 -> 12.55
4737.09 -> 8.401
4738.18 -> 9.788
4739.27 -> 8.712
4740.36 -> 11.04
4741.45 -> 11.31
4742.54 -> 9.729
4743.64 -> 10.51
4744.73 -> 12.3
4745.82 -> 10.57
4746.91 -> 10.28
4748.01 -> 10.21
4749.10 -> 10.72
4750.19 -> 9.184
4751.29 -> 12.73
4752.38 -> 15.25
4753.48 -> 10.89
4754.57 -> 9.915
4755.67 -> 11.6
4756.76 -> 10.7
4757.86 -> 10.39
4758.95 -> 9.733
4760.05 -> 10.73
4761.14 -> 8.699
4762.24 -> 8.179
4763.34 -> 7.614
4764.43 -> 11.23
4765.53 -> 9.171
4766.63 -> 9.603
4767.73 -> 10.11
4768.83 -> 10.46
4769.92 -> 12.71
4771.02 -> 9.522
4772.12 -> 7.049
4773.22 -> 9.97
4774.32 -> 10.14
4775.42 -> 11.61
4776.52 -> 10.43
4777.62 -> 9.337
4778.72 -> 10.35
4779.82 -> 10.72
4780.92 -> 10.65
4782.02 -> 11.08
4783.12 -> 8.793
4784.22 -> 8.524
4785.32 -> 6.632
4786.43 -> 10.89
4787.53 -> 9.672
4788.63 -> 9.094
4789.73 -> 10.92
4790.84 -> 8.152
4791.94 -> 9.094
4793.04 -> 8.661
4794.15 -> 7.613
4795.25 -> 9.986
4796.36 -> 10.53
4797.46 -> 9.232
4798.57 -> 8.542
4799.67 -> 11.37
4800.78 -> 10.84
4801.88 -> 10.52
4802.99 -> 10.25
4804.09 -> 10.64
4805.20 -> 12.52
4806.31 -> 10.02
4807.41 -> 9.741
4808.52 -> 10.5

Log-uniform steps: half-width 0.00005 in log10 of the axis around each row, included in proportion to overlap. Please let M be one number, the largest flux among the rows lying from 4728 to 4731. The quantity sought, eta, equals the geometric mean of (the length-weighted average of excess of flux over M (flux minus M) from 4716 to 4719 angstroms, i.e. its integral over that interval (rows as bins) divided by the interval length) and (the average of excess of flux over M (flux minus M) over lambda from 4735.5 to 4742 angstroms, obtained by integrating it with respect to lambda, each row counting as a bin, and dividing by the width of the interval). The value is 0.83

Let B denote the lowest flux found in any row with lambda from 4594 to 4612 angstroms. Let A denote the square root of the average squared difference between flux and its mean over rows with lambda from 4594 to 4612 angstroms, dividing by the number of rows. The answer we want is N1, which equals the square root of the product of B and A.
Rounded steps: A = 1.08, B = 6.525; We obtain 2.65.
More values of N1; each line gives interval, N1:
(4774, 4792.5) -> 2.87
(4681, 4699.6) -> 2.85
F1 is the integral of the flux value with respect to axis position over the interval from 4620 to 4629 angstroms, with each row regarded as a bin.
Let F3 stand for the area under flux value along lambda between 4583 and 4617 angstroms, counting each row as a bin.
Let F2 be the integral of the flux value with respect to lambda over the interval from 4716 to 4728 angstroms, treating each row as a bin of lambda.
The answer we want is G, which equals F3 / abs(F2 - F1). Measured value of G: 10.4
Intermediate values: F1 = 86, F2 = 117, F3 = 316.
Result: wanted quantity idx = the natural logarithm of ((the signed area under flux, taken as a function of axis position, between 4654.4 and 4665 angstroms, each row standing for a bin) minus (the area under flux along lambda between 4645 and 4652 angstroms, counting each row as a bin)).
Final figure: 3.4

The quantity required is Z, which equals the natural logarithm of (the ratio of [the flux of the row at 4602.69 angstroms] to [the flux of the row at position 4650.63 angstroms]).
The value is 0.21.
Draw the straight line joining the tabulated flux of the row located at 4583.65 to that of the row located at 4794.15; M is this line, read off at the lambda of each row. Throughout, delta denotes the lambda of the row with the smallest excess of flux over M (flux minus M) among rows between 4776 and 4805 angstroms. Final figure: 4785.32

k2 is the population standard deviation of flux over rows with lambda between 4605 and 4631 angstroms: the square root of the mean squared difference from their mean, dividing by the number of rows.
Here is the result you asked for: 1.0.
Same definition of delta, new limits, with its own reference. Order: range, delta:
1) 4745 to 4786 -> 4785.32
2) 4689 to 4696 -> 4692.58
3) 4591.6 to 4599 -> 4597.39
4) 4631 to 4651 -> 4644.21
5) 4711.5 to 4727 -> 4714.24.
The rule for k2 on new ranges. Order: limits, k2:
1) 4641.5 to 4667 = 1.0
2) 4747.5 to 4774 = 1.7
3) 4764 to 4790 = 1.3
